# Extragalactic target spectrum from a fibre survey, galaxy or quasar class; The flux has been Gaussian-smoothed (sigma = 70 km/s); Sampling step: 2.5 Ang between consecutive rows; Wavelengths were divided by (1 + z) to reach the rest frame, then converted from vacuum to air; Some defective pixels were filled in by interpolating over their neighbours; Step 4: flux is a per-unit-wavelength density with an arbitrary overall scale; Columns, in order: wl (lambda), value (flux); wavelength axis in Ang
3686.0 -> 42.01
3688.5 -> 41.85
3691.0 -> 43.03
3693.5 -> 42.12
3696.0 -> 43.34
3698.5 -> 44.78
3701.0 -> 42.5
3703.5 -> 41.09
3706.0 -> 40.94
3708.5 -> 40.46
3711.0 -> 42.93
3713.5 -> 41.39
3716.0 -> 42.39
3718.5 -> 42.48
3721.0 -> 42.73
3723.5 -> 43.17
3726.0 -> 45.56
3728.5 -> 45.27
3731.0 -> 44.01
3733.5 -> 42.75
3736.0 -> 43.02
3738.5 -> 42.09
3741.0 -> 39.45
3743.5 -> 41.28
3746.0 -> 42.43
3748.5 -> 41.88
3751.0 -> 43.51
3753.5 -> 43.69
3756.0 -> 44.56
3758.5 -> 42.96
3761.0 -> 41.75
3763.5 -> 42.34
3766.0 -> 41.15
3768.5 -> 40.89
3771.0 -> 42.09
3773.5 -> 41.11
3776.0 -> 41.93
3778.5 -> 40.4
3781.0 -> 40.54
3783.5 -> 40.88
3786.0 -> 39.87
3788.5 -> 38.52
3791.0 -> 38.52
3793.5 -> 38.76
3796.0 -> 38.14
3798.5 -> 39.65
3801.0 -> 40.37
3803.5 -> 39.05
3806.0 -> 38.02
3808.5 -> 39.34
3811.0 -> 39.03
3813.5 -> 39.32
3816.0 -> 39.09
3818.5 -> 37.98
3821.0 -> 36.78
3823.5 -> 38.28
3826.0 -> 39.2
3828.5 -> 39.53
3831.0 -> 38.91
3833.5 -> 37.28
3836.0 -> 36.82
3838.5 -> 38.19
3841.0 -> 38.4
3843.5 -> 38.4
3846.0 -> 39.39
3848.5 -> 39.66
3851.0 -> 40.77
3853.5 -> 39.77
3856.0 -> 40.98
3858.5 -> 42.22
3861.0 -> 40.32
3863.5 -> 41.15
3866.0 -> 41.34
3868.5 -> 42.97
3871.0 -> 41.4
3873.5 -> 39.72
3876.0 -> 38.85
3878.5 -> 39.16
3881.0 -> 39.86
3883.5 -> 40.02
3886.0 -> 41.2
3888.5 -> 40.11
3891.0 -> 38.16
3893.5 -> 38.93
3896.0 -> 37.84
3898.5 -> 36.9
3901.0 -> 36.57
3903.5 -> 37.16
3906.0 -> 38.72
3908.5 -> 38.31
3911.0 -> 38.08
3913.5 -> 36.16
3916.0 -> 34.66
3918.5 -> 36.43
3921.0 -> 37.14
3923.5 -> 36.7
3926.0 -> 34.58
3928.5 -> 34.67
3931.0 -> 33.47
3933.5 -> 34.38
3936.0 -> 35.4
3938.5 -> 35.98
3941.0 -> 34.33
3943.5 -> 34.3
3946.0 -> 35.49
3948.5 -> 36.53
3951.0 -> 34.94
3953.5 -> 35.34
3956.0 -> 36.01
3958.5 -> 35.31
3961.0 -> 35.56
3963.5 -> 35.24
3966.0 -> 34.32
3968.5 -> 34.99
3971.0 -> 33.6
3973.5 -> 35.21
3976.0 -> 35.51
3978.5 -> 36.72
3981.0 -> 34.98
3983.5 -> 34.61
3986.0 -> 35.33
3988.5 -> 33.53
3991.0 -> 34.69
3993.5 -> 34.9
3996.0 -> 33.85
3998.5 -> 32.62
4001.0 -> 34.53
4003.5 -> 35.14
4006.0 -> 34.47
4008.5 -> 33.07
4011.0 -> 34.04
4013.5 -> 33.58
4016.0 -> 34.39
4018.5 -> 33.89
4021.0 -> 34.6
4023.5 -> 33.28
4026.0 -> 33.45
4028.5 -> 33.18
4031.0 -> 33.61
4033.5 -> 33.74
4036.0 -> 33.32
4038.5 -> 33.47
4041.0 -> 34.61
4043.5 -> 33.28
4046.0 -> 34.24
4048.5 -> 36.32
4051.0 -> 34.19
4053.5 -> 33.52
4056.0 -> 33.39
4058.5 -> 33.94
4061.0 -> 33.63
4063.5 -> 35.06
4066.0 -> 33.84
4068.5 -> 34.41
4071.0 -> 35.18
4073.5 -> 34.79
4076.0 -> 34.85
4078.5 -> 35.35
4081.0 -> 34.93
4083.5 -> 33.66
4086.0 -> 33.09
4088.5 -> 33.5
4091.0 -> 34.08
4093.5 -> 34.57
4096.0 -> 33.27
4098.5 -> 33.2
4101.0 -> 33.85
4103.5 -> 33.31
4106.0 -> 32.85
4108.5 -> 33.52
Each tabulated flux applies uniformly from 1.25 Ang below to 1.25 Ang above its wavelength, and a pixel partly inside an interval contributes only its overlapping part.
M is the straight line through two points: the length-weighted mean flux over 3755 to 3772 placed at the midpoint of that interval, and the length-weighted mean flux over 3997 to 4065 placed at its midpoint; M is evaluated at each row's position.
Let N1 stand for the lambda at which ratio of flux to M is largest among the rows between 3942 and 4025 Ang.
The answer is 3978.5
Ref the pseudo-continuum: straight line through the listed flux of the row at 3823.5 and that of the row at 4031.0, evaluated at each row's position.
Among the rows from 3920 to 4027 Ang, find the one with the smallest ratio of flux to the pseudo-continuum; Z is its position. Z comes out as 3931.0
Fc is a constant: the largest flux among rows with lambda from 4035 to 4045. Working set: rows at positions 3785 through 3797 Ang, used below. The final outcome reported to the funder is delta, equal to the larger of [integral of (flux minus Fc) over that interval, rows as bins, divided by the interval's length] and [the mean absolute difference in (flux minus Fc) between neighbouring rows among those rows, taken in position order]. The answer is 4.1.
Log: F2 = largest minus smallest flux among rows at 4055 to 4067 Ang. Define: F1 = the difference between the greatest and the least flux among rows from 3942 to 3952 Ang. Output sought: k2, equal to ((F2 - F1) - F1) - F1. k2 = -5.0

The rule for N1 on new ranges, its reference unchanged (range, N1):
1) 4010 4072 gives 4048.5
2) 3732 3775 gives 3756.0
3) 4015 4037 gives 4021.0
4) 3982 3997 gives 3986.0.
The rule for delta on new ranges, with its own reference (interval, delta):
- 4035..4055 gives 1.2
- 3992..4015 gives 1.0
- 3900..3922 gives 2.4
